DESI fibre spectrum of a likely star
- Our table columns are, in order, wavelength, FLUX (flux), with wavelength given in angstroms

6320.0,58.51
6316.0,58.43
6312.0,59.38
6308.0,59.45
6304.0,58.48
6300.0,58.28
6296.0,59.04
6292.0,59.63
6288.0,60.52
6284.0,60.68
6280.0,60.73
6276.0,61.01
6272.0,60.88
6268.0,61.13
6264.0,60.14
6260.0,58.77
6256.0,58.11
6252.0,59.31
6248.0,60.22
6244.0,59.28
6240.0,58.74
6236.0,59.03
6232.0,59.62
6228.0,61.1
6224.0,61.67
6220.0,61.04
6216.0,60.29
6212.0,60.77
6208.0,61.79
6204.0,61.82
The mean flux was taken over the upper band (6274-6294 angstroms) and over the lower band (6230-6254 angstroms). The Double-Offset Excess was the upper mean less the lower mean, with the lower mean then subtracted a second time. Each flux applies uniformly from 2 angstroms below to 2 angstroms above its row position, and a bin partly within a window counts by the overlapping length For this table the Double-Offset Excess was -58.2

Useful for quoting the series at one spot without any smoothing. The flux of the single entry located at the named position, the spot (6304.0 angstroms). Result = 58.48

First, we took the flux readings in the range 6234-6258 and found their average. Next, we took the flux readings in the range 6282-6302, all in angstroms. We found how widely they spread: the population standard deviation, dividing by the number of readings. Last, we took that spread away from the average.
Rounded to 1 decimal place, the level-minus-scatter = 58.2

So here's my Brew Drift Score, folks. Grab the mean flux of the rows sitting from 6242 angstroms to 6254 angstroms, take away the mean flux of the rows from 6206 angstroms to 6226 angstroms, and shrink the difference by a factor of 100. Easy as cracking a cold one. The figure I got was -0.015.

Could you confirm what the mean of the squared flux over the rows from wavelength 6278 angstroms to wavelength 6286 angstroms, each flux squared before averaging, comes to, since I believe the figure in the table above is 3685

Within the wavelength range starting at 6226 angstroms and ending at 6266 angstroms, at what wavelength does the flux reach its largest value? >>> 6228.0 angstroms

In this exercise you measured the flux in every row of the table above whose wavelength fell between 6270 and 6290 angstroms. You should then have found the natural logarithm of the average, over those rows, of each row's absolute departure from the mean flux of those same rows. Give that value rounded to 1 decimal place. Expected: -1.9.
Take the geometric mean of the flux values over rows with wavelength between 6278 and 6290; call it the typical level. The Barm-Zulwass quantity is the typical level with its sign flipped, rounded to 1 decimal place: -60.6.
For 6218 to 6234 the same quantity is -60.9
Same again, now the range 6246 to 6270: -59.6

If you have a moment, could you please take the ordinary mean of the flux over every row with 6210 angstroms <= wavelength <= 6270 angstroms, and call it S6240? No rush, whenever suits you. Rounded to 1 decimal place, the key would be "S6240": 59.9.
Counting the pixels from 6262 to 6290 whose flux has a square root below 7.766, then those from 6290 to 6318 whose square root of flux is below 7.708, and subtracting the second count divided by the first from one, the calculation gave -4.0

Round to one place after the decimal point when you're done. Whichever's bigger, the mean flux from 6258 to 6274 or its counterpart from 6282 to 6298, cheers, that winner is 60.2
